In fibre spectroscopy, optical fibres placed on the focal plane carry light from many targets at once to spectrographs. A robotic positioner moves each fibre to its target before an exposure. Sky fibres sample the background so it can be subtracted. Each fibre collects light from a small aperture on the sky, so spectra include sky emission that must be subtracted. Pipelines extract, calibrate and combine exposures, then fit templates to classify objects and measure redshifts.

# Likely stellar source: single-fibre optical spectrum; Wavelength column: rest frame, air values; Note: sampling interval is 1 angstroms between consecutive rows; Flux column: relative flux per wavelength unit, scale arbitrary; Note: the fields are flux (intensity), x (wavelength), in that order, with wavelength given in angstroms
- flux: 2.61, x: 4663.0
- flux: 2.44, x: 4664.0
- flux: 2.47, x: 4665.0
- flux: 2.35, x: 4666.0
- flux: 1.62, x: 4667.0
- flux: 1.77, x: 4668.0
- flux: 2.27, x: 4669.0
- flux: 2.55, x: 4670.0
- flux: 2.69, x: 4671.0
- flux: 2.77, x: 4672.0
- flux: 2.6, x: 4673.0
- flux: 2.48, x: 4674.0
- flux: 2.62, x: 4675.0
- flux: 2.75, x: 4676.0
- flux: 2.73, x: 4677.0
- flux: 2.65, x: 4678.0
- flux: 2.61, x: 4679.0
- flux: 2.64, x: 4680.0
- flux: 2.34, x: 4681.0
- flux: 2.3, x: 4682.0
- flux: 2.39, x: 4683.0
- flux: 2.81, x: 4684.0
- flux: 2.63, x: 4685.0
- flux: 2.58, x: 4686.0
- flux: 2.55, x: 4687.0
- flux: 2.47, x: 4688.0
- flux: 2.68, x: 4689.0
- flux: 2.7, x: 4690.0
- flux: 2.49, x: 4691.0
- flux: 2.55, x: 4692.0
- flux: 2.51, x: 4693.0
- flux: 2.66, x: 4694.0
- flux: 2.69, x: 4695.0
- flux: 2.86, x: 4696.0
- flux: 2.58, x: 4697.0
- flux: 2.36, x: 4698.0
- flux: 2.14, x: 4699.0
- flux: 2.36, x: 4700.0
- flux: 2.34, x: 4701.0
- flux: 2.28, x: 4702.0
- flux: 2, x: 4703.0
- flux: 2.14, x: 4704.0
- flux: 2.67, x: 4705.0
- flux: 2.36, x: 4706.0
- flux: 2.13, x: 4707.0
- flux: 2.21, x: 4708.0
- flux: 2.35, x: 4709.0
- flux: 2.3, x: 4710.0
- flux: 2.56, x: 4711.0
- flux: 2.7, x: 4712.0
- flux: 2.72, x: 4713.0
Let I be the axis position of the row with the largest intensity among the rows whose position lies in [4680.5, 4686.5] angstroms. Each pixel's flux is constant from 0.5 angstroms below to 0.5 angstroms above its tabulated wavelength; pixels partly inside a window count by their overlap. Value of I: 4684.0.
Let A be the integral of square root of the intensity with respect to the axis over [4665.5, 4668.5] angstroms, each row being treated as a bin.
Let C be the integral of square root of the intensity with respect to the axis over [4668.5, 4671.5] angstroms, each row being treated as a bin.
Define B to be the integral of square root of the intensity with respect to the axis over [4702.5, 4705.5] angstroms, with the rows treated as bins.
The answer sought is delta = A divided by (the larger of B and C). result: 0.87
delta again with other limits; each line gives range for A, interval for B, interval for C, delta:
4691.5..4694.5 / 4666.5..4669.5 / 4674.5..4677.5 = 0.98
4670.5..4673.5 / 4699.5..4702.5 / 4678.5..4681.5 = 1.03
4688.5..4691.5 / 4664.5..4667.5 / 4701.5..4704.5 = 1.11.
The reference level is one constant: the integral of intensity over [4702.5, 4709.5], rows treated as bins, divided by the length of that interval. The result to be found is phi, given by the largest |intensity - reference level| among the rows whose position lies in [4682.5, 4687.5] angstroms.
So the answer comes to 0.54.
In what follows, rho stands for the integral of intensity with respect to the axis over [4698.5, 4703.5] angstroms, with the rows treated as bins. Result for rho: 11.1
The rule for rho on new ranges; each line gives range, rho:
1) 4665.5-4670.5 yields 10.6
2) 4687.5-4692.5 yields 12.9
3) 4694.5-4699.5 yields 12.6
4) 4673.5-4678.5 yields 13.2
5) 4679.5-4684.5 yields 12.5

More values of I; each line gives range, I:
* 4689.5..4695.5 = 4690.0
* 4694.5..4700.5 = 4696.0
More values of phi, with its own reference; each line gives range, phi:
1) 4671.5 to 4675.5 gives 0.50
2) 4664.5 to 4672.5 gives 0.65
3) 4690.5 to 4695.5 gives 0.42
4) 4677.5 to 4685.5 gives 0.54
